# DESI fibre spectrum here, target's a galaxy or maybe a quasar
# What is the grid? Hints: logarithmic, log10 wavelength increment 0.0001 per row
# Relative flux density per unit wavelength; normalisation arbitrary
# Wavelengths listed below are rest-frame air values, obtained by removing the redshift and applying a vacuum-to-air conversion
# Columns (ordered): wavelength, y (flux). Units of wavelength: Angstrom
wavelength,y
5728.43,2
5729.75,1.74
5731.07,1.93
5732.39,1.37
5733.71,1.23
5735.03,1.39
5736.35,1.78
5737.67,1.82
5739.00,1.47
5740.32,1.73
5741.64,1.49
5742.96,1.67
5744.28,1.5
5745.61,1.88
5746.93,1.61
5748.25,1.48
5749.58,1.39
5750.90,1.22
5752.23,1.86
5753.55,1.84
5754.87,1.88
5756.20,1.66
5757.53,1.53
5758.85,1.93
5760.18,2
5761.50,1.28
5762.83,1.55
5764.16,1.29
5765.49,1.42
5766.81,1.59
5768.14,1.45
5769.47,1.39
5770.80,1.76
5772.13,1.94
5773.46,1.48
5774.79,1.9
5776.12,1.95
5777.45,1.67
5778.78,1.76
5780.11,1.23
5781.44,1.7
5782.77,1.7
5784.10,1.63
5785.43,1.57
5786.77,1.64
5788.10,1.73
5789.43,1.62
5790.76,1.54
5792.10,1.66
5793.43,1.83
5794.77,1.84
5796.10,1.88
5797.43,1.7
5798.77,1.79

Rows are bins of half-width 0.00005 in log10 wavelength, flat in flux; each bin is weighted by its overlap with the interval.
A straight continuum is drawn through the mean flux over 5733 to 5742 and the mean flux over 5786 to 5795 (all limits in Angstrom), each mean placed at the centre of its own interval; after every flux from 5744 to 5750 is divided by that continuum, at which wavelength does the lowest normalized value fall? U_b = 5749.58 Angstrom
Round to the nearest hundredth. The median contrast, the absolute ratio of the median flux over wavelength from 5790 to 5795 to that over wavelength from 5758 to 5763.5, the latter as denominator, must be 1.00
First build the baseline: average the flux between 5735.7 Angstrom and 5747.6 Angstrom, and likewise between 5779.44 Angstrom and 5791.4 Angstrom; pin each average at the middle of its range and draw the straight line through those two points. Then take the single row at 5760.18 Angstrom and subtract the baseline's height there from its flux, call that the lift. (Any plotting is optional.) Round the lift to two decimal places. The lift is 0.37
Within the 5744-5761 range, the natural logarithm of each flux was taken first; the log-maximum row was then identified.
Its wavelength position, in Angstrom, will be 5760.18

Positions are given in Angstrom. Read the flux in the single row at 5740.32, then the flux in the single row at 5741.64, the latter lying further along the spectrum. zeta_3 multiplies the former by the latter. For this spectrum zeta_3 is 2.6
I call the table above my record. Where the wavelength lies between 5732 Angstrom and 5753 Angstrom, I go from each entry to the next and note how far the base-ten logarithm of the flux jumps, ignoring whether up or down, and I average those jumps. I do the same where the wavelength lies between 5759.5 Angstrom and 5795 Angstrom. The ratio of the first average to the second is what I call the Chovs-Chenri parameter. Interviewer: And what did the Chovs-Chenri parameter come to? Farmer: 1.18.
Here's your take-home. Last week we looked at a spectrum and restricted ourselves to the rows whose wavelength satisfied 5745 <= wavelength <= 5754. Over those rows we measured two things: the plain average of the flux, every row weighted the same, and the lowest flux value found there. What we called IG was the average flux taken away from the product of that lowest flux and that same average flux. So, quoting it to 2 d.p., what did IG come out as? 0.35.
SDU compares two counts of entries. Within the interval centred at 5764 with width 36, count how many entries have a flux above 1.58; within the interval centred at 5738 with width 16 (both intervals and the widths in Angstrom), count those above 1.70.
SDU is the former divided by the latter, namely 3.0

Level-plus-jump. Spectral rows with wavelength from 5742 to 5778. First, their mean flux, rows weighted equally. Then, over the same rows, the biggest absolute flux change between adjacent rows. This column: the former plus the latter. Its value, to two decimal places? 2.35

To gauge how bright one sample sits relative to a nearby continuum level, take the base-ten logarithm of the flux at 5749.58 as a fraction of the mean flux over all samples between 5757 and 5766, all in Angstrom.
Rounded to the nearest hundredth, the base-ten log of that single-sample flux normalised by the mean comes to -0.05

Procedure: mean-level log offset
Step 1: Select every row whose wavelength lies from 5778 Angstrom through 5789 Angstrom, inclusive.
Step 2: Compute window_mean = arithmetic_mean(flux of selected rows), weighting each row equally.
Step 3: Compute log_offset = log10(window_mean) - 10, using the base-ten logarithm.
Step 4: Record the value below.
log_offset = -9.790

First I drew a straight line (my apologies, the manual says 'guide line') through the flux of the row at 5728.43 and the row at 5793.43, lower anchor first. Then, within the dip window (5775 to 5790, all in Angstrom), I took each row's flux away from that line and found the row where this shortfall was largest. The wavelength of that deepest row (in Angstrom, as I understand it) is 5780.11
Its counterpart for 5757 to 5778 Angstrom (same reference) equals 5761.50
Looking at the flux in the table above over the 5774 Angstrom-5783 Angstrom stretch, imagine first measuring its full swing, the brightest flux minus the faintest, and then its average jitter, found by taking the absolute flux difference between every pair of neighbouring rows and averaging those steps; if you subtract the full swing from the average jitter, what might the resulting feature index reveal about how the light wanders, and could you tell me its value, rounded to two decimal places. -0.48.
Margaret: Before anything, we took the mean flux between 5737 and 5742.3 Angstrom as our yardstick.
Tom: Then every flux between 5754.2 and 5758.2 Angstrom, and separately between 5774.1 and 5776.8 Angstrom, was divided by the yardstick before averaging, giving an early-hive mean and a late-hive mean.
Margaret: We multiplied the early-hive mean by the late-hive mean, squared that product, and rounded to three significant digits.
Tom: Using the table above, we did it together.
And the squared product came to 1.51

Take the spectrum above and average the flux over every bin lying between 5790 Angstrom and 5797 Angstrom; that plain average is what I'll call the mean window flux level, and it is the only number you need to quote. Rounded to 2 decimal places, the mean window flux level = 1.75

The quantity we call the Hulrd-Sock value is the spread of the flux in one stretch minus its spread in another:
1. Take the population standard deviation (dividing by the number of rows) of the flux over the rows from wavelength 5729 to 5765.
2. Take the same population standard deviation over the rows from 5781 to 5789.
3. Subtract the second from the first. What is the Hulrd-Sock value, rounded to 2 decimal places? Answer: 0.18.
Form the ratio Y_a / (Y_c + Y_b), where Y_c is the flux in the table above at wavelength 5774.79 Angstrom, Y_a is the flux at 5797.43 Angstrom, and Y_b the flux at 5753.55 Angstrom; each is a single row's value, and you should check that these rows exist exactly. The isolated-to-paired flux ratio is 0.455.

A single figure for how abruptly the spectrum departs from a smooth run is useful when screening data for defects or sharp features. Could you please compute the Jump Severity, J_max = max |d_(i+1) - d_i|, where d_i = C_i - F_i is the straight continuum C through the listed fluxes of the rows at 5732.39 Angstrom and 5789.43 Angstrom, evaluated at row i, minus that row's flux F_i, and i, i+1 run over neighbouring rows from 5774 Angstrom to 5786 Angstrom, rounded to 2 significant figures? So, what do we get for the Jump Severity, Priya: 0.54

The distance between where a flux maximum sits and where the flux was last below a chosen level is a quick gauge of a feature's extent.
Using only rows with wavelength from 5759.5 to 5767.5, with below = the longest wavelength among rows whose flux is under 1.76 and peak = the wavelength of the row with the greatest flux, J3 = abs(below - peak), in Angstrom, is 6.6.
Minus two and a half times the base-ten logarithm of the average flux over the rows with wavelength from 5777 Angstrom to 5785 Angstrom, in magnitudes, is -0.520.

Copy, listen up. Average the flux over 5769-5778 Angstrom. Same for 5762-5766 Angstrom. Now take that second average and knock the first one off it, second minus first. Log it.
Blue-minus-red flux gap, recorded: -0.3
